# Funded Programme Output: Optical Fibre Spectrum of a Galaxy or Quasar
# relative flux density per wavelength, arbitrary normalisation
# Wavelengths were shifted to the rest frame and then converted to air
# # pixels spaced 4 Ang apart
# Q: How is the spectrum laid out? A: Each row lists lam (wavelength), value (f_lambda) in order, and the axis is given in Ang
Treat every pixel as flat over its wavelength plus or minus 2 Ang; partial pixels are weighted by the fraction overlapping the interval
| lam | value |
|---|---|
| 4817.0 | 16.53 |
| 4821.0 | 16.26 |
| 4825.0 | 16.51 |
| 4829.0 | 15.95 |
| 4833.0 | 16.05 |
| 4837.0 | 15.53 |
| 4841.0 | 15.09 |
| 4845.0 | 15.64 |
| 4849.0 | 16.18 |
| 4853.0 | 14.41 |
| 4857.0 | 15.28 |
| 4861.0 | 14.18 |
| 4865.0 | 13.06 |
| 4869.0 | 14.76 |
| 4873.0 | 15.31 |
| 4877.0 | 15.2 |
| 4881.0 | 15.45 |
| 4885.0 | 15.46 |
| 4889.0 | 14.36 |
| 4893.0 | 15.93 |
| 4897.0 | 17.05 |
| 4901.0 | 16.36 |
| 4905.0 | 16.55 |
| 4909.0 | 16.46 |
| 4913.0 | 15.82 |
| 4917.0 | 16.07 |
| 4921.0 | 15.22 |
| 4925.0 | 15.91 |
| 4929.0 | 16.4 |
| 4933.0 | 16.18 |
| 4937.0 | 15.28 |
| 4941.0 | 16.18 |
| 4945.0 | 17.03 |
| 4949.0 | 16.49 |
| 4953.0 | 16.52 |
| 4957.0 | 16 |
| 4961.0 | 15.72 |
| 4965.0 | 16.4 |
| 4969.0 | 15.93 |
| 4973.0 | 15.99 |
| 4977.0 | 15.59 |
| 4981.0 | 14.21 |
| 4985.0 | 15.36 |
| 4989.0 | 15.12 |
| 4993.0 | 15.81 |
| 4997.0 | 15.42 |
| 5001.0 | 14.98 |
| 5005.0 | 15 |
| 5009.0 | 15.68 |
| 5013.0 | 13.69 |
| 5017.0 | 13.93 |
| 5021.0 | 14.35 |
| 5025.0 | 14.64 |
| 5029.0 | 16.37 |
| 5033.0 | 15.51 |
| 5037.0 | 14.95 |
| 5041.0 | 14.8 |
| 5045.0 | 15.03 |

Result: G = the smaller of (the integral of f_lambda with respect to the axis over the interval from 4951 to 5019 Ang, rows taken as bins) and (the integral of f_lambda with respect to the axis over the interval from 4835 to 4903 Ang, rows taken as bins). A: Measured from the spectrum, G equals 1037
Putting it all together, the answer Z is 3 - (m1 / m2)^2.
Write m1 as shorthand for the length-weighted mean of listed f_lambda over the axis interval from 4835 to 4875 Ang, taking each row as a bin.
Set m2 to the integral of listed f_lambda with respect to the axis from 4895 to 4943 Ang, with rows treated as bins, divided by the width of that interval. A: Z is 2.14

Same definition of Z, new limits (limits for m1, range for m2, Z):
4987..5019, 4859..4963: 2.10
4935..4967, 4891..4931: 2.00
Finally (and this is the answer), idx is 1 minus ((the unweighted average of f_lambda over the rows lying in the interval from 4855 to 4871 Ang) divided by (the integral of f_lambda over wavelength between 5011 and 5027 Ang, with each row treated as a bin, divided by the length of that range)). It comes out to -0.01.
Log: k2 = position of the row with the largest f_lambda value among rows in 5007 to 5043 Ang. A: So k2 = 5029.0 Ang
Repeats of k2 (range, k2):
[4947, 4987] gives 4953.0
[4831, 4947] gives 4897.0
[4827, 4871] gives 4849.0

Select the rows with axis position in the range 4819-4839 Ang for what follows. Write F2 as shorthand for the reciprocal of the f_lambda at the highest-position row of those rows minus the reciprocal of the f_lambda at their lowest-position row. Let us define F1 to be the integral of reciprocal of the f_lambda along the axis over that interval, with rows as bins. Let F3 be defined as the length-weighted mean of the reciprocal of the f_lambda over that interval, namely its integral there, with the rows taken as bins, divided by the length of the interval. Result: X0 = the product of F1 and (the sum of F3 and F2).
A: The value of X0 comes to 0.081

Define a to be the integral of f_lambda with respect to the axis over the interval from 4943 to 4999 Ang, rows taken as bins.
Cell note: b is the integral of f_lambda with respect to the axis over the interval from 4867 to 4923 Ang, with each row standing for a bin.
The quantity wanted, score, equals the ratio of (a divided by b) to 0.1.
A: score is 10.1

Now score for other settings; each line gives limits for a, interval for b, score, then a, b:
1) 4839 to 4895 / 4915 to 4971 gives 9.3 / 841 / 901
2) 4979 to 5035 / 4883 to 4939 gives 9.4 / 840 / 892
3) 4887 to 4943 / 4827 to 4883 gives 10.6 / 895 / 848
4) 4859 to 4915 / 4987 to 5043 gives 10.3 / 864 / 841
